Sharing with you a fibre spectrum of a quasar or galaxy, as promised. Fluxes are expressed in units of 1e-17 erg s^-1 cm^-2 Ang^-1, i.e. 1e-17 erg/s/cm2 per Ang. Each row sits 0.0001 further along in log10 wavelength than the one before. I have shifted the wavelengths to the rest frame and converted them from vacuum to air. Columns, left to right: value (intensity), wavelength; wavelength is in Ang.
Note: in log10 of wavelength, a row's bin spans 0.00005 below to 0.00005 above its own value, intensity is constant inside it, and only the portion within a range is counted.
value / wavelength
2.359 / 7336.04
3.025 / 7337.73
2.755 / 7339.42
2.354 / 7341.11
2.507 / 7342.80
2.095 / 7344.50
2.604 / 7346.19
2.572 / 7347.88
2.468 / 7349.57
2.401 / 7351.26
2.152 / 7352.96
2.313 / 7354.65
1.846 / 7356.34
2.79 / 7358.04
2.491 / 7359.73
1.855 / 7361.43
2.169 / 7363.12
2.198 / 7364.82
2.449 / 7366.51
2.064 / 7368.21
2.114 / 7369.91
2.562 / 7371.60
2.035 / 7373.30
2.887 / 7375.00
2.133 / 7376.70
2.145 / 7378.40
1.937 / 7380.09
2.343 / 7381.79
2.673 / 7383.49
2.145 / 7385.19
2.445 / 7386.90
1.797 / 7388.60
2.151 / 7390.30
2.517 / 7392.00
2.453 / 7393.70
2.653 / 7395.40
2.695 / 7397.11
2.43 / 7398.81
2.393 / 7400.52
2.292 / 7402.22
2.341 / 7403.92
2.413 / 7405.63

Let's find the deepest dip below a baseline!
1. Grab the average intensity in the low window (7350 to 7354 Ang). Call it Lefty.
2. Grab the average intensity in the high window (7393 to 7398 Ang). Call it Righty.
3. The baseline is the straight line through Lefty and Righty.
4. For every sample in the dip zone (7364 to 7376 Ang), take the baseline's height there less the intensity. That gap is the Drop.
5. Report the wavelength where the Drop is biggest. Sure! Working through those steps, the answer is 7373.30 Ang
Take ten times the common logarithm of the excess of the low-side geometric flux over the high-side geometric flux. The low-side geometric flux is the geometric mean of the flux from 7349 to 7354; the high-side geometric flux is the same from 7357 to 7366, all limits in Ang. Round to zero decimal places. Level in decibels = -12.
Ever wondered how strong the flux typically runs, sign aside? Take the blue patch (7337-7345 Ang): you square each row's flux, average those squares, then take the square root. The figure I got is 2.57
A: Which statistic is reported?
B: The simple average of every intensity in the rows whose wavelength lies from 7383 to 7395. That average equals 2.31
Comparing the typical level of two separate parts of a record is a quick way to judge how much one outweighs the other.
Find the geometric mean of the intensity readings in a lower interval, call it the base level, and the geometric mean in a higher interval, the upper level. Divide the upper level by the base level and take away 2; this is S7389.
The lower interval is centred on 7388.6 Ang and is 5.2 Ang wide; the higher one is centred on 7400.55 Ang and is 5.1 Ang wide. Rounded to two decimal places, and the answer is -0.88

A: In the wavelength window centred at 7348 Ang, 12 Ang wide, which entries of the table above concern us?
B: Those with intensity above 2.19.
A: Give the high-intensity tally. 5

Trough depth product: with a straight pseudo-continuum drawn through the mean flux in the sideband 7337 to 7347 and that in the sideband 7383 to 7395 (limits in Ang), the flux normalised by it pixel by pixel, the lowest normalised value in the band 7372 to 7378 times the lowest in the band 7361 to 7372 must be 0.64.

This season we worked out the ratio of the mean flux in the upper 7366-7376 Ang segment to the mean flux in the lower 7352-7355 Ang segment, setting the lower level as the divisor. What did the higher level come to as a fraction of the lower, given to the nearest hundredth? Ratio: 1.05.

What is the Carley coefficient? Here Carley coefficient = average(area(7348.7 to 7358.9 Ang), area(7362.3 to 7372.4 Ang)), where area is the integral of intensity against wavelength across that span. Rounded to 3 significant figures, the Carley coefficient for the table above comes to 23.3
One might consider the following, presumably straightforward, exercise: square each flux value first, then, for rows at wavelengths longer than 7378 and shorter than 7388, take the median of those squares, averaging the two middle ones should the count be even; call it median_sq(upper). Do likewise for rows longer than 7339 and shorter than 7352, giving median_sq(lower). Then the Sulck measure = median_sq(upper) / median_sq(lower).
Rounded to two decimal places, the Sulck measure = 0.82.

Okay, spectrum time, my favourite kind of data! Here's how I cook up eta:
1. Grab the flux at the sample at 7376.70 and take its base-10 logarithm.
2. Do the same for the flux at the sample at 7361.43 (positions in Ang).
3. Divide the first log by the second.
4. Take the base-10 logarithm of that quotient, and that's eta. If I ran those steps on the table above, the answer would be 0.088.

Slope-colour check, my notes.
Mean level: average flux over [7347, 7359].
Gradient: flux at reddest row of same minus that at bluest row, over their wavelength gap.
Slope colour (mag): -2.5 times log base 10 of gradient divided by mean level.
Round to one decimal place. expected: 5.1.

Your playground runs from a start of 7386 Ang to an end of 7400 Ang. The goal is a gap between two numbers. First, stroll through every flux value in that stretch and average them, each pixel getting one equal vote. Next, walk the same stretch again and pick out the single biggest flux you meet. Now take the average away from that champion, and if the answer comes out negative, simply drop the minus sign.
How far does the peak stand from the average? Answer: 0.30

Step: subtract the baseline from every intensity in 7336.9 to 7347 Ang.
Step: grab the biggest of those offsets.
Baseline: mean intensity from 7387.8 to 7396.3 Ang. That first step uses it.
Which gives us 0.71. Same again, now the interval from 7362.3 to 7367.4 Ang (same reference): 0.13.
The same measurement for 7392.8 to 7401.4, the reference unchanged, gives 0.38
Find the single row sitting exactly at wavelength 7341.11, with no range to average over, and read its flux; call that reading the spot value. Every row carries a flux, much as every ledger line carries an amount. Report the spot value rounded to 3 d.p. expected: 2.354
